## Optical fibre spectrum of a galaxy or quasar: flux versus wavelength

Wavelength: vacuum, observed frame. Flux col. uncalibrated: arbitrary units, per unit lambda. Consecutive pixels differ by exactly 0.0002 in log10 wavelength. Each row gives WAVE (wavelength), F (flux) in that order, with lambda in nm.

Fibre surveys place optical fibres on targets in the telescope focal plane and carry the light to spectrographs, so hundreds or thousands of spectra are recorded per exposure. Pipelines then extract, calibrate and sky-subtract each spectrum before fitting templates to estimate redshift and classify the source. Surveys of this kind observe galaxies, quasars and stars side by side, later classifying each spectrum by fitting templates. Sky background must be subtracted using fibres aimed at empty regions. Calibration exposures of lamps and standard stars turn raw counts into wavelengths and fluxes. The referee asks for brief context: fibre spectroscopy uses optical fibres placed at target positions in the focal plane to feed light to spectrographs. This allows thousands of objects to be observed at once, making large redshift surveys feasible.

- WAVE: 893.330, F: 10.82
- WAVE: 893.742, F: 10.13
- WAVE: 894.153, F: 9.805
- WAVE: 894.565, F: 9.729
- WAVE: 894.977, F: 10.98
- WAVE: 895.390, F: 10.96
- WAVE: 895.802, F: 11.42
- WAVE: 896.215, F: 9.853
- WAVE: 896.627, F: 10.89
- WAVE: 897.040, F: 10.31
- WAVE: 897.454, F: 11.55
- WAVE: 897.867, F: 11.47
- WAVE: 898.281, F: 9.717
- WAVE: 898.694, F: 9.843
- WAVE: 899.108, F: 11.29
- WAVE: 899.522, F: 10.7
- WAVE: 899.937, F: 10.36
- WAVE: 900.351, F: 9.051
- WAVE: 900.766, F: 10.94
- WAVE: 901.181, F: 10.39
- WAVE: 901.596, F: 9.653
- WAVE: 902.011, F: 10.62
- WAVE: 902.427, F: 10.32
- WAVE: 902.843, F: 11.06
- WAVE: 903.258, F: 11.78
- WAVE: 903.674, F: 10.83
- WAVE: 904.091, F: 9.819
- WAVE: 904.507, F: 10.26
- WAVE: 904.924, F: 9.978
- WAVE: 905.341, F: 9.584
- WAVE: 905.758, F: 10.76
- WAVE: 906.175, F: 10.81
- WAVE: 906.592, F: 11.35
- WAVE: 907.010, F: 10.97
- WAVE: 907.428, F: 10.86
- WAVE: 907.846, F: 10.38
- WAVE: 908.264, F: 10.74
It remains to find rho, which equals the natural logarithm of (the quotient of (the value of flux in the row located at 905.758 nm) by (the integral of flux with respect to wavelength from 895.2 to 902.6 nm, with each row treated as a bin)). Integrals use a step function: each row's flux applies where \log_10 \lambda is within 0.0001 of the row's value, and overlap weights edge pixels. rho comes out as -1.98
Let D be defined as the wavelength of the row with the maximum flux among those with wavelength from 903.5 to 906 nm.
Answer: 903.674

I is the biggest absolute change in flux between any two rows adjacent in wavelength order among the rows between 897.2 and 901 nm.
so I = 1.9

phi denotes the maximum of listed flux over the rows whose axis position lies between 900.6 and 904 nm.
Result 11.78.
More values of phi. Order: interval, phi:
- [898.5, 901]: 11.29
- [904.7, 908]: 11.35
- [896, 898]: 11.55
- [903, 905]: 11.78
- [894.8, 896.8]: 11.42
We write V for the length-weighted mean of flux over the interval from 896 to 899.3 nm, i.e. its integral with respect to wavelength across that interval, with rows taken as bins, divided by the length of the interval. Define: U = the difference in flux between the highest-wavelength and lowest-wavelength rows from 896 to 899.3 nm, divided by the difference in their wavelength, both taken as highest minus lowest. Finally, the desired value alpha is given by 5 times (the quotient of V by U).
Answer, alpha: 107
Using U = 0.5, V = 10.6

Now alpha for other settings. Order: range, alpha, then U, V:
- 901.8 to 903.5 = 59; 0.9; 10.9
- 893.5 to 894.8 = -102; -0.5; 9.9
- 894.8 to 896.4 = -59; -0.9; 10.8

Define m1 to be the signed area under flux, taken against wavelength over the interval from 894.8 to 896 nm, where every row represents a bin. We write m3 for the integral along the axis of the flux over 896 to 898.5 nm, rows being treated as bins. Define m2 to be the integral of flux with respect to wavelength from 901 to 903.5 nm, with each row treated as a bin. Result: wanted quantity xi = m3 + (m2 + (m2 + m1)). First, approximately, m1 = 13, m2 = 27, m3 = 27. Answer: 93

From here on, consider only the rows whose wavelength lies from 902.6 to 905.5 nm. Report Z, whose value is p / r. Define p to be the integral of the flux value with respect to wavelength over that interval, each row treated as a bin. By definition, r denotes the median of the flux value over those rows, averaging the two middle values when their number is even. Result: 2.96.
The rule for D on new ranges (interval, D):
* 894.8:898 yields 897.454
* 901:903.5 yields 903.258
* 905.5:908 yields 906.592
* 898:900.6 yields 899.108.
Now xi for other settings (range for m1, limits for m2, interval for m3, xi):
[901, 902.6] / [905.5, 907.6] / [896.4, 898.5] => 85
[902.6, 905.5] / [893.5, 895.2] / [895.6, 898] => 91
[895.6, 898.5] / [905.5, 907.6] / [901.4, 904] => 105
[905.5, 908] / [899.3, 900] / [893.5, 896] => 68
